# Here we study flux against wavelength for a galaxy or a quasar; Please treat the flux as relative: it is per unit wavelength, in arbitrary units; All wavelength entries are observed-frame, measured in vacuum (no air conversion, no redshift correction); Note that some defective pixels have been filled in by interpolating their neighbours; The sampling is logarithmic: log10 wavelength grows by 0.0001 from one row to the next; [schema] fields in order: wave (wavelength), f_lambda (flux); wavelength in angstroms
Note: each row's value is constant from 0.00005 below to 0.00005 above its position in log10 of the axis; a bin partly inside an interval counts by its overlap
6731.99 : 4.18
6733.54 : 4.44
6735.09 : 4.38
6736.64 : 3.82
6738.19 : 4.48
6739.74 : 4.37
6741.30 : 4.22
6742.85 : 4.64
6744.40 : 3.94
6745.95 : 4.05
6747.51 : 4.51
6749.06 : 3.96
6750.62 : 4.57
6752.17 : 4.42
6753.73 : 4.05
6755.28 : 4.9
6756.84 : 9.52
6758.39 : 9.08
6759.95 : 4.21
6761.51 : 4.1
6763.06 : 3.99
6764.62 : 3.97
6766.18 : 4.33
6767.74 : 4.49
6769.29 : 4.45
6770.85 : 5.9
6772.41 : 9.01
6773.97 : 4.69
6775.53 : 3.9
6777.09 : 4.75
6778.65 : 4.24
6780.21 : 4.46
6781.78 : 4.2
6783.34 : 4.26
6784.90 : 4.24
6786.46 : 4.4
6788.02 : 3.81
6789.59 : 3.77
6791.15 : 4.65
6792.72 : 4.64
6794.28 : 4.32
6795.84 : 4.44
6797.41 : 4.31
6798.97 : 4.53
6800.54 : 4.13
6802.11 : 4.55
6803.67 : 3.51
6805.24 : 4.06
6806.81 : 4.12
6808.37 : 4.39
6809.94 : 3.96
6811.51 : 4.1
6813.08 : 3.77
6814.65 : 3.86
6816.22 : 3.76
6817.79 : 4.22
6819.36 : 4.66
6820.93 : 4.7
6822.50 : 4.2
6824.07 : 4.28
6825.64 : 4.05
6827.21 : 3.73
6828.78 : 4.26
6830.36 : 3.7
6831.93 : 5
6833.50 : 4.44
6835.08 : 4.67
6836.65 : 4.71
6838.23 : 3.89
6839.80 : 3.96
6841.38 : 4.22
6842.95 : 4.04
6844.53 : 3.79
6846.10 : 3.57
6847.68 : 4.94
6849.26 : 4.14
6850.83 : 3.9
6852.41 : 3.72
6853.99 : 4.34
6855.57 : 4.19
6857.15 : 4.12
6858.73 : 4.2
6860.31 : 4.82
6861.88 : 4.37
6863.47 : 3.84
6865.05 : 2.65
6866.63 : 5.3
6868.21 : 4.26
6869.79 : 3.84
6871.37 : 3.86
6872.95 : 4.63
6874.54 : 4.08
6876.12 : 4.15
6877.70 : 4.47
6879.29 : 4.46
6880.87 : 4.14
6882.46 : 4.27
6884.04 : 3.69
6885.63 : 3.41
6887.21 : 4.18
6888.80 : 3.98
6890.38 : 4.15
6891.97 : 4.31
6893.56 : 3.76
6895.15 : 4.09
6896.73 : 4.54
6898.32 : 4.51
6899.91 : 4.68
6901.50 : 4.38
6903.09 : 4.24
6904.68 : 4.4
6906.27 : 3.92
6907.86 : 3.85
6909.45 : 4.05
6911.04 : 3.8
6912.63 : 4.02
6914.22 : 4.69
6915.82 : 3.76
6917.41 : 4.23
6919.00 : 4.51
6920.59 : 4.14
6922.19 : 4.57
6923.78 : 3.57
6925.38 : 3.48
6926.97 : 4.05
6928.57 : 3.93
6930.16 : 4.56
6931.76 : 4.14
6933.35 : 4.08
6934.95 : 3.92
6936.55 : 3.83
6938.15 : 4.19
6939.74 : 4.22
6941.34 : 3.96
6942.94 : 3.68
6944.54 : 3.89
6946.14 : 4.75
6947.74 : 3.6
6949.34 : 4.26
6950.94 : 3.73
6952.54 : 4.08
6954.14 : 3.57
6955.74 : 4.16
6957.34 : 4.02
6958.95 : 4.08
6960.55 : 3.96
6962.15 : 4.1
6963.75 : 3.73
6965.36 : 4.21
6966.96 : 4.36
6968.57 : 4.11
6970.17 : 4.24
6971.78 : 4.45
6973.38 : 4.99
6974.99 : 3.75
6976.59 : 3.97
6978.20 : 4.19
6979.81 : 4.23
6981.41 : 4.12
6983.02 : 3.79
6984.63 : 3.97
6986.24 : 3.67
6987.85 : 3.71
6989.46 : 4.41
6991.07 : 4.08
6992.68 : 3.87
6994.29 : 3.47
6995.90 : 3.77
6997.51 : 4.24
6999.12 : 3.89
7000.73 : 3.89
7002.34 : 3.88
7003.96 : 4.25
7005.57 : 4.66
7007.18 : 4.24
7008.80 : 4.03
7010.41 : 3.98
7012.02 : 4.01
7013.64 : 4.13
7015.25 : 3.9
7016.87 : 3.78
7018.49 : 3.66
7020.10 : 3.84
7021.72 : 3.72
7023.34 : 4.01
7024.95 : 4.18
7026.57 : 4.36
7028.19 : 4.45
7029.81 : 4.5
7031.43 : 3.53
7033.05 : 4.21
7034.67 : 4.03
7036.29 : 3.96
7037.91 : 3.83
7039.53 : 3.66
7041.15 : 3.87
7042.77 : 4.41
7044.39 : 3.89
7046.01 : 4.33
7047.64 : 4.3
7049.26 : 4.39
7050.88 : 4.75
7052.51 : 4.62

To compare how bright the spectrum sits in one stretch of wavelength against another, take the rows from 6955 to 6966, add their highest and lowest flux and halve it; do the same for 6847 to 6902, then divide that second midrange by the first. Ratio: 1.00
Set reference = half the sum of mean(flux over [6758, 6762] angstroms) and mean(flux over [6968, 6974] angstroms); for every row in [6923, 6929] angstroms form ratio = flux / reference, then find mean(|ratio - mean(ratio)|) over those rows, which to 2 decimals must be 0.05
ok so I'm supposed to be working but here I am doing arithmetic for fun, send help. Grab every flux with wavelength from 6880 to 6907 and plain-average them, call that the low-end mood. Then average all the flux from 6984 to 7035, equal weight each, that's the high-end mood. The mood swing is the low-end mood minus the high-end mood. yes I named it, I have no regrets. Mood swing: 0.15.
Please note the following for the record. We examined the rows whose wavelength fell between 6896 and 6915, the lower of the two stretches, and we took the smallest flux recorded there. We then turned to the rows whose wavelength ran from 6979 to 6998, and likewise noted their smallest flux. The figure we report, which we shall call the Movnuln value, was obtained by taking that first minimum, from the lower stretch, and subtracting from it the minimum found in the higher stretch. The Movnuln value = 0.3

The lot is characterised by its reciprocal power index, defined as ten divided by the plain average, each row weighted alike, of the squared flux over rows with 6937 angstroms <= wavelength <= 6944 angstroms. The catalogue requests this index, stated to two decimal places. 0.62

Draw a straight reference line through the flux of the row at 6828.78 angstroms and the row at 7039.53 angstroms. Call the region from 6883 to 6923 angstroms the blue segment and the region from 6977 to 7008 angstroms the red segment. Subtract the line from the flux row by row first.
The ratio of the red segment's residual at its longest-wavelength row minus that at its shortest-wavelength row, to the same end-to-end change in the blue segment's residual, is 0.1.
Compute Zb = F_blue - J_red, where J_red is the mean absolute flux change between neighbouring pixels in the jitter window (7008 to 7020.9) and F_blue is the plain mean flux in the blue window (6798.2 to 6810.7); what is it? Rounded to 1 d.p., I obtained 4.0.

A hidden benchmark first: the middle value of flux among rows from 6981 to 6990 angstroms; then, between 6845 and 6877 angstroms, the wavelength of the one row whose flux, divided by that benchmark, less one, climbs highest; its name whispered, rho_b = 6866.63 angstroms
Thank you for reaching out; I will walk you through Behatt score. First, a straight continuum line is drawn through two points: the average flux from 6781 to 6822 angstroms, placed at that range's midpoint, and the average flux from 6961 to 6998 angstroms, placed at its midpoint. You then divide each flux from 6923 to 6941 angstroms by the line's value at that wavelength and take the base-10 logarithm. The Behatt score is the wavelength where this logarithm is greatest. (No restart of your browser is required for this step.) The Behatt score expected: 6930.16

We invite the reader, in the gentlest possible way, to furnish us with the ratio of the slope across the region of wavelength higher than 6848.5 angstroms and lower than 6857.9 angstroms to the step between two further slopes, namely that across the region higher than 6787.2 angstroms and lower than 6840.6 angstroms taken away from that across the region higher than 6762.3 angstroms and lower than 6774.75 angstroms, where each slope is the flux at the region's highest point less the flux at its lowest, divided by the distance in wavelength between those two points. 0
